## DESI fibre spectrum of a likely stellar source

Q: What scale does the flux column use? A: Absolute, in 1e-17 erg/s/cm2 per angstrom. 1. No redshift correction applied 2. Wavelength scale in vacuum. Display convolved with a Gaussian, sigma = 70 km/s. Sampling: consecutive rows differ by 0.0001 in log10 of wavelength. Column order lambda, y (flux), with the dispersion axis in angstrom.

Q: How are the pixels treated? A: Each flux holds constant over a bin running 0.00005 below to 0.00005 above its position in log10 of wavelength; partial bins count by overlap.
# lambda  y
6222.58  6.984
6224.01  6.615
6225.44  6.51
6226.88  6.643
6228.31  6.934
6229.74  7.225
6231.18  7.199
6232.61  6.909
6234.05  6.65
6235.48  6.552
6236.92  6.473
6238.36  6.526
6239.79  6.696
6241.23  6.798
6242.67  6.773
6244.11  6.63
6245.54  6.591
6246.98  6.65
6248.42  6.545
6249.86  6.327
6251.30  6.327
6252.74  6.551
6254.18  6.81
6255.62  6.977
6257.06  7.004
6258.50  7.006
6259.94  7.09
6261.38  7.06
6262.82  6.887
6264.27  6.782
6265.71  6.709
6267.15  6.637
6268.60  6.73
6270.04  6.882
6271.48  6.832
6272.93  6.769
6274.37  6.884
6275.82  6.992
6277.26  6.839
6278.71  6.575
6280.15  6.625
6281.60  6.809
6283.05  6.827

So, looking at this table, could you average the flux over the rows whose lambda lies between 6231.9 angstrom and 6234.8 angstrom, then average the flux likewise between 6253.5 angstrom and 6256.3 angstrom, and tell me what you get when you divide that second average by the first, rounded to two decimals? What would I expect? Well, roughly 1.02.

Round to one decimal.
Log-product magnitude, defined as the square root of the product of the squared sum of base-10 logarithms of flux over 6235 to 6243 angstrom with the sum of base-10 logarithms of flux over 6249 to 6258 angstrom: 11.0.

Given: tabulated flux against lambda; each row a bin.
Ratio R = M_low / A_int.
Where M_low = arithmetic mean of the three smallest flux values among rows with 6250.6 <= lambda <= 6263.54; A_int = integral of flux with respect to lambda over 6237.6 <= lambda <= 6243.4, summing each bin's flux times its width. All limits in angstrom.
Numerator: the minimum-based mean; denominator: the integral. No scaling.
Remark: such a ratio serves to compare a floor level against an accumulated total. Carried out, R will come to 0.17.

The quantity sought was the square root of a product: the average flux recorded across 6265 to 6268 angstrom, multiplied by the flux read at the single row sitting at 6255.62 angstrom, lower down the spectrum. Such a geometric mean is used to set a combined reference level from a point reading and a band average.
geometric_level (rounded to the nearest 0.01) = 6.82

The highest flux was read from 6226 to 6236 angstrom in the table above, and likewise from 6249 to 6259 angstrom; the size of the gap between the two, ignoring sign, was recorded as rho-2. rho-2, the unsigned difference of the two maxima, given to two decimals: 0.22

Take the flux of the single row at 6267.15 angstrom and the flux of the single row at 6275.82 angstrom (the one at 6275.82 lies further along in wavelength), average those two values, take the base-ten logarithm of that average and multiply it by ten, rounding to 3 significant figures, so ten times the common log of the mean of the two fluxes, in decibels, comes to 8.33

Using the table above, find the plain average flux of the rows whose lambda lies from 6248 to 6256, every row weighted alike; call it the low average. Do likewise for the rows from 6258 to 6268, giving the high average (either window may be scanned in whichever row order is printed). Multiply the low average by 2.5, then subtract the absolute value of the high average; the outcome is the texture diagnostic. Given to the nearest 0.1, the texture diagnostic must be 9.6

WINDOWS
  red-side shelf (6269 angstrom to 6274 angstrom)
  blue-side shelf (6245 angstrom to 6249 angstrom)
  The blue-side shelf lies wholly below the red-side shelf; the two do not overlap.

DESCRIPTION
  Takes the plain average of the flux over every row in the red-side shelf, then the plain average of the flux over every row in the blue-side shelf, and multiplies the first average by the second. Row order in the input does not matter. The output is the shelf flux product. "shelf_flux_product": 45.0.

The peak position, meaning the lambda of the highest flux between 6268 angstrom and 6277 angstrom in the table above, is 6275.82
